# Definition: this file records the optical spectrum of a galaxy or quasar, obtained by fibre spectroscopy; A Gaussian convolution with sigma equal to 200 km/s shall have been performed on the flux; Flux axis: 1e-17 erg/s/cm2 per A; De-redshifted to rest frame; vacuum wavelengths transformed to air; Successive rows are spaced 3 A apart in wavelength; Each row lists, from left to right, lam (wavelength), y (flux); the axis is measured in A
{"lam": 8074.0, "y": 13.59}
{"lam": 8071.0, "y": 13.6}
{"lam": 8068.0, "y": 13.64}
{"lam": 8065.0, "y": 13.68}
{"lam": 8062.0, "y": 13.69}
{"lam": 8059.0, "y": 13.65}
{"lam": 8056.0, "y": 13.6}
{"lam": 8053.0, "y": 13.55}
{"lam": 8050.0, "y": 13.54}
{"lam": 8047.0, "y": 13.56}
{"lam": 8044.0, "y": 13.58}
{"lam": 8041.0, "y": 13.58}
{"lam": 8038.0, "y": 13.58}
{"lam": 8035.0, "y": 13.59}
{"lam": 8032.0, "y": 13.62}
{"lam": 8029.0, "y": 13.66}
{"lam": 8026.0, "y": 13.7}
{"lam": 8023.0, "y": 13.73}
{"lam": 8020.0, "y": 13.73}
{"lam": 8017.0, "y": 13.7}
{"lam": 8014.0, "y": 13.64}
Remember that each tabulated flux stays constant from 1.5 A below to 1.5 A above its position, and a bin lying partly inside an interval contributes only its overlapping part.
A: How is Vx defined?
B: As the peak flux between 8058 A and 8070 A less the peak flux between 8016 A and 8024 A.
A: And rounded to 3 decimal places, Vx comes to -0.040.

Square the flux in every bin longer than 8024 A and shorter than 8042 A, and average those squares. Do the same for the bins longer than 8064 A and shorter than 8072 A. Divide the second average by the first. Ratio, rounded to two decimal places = 1.00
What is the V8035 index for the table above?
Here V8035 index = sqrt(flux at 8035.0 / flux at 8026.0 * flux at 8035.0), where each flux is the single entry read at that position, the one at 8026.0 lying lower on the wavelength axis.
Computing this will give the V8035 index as 3.67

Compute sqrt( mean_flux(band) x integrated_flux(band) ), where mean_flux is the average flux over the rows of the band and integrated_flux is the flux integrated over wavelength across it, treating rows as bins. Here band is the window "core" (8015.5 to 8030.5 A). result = 53.1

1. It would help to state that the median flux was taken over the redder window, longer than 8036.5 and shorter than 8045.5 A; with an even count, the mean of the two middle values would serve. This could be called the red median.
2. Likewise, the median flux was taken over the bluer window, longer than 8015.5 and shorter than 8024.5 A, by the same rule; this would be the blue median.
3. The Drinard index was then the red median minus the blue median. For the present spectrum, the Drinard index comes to -0.150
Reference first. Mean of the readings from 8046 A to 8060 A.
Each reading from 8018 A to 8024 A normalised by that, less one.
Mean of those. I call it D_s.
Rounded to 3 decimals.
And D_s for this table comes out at 0.011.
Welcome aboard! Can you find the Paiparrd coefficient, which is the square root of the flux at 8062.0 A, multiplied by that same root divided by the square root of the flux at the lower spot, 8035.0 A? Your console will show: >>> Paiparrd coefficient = 3.71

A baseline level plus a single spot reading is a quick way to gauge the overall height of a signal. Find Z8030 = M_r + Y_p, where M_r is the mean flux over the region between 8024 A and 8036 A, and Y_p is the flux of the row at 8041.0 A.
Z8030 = 27.2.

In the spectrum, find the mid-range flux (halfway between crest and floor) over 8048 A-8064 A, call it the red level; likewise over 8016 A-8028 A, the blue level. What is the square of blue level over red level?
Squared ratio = 1.01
